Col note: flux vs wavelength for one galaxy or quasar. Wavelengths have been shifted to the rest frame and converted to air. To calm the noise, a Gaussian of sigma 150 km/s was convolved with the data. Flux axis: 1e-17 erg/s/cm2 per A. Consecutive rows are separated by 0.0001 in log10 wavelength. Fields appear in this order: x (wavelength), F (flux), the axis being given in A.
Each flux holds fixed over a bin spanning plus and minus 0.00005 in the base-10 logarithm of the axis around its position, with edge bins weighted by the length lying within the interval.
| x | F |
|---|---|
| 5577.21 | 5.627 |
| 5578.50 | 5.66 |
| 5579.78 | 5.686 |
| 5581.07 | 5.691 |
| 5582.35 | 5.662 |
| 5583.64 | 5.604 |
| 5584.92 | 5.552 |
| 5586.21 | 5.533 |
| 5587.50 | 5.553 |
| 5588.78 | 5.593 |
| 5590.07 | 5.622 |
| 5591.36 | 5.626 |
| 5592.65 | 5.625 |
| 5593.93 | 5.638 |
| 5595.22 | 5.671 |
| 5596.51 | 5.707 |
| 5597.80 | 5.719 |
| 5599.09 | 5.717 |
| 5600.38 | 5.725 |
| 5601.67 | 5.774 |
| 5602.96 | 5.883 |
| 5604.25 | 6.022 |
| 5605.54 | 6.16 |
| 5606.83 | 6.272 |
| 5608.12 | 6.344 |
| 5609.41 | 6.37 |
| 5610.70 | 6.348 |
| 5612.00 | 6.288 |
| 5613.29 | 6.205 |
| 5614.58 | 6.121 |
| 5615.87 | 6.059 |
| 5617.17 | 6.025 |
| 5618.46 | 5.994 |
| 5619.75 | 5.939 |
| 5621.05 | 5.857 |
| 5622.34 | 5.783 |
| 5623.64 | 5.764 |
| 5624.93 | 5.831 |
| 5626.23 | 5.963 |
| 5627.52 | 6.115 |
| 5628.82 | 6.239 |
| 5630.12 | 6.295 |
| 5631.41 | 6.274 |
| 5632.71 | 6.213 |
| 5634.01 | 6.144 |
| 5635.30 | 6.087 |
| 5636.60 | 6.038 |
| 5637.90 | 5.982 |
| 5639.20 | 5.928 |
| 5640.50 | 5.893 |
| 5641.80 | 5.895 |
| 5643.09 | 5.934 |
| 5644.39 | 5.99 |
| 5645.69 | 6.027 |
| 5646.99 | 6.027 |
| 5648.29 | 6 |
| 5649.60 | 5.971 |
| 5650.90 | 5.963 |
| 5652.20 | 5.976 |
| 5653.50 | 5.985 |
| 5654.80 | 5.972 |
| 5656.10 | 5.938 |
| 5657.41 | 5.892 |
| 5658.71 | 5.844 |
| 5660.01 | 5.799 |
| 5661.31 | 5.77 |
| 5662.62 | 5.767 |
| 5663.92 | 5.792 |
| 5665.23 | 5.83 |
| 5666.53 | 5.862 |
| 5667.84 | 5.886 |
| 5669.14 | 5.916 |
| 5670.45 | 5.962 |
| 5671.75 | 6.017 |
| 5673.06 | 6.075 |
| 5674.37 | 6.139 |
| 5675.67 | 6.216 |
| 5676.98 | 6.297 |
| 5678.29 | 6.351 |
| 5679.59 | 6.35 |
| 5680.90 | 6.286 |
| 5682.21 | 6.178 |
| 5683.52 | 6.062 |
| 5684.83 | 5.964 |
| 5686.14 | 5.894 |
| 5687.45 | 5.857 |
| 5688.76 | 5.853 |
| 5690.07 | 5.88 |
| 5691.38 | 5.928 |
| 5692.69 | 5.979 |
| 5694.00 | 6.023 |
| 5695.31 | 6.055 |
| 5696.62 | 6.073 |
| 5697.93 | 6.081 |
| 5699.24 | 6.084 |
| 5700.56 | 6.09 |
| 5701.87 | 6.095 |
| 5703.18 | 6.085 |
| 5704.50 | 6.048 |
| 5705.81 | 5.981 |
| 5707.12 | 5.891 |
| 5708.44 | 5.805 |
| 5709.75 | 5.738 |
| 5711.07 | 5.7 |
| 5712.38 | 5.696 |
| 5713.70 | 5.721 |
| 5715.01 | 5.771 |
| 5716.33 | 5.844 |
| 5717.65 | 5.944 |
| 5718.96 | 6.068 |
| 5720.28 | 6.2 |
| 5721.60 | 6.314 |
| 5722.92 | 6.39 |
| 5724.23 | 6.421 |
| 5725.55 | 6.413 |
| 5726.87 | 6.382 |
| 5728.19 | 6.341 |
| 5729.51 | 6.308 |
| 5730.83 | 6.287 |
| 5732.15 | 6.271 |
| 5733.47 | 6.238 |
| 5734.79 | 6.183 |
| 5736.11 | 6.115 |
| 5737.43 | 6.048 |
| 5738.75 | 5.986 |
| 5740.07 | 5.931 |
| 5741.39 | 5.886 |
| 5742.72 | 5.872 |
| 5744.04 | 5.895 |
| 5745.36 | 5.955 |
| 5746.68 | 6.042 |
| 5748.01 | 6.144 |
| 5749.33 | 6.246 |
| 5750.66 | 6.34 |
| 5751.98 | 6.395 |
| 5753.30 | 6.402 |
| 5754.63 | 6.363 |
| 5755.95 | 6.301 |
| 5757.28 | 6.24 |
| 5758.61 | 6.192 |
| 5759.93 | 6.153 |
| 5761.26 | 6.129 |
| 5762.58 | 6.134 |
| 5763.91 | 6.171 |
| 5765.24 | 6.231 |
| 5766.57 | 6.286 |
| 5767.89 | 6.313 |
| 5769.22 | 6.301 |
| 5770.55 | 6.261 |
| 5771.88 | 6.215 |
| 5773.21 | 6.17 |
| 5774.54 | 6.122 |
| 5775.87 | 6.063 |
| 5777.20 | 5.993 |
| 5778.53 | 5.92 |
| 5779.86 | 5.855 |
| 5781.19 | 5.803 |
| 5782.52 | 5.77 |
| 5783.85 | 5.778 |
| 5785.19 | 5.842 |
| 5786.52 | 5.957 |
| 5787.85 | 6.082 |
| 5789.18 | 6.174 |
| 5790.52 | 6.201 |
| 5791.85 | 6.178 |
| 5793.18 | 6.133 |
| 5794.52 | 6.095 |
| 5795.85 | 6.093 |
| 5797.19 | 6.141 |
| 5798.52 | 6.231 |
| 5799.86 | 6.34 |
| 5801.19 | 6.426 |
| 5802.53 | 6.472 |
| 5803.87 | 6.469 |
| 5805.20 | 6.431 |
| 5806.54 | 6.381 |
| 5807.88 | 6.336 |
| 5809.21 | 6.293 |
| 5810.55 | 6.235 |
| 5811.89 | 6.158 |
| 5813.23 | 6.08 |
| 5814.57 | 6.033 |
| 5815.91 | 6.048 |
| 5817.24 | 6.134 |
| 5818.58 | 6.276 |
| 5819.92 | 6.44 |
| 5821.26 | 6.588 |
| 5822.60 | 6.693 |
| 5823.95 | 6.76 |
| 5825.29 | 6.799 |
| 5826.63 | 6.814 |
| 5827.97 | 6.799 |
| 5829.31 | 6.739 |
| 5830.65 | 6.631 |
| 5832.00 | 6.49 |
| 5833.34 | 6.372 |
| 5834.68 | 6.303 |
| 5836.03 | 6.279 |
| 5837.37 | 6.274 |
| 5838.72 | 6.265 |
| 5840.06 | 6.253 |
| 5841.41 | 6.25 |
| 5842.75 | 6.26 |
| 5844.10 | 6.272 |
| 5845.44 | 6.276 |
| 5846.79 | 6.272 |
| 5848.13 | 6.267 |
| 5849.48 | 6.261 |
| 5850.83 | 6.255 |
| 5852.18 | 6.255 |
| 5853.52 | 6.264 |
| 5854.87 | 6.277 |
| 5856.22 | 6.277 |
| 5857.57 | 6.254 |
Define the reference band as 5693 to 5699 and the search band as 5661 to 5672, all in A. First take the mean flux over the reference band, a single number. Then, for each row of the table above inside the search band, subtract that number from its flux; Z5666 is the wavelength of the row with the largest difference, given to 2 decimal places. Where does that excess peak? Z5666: 5671.75 A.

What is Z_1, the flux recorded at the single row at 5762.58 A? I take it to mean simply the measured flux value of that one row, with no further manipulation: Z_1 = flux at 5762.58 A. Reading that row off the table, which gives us 6.134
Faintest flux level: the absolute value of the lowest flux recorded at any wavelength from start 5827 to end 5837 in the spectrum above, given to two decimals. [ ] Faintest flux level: 6.28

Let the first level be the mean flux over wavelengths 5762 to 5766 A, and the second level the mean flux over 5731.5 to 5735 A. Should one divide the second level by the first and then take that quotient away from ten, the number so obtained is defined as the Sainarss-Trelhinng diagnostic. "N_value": 8.99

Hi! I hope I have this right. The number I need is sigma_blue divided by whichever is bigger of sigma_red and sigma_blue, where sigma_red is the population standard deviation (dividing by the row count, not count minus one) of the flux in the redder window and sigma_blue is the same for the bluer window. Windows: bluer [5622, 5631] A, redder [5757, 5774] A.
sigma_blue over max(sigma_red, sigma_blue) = 1.0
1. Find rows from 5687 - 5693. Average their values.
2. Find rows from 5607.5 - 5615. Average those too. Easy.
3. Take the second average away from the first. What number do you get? -0.4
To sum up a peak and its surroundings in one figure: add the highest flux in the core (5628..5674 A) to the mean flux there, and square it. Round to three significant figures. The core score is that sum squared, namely 151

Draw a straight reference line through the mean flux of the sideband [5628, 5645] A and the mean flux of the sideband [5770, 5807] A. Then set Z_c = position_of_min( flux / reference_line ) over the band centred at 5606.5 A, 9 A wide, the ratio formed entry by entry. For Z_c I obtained 5602.96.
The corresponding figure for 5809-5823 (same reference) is 5814.57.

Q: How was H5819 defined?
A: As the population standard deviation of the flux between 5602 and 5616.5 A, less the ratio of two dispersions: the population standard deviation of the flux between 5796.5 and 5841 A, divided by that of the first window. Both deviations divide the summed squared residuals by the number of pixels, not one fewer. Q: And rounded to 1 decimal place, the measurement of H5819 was -1.4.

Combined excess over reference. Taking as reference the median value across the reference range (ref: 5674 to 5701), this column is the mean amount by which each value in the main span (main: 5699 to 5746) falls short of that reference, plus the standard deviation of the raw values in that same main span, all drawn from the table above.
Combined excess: 0.2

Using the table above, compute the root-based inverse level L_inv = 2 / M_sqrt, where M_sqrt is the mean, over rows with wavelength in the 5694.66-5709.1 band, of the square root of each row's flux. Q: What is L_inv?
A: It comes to 0.815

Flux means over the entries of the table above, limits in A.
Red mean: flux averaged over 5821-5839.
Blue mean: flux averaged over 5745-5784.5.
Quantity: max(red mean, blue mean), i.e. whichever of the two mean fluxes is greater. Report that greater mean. 6.56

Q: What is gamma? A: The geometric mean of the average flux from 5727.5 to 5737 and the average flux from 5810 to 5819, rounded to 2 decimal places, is 6.19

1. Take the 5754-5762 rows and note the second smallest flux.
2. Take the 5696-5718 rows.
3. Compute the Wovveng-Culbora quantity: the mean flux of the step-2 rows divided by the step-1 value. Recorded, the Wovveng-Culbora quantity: 0.96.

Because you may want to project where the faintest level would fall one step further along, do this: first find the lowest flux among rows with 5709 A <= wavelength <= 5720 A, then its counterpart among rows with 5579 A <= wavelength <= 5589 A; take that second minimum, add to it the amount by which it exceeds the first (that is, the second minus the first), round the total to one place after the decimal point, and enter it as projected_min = 5.4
